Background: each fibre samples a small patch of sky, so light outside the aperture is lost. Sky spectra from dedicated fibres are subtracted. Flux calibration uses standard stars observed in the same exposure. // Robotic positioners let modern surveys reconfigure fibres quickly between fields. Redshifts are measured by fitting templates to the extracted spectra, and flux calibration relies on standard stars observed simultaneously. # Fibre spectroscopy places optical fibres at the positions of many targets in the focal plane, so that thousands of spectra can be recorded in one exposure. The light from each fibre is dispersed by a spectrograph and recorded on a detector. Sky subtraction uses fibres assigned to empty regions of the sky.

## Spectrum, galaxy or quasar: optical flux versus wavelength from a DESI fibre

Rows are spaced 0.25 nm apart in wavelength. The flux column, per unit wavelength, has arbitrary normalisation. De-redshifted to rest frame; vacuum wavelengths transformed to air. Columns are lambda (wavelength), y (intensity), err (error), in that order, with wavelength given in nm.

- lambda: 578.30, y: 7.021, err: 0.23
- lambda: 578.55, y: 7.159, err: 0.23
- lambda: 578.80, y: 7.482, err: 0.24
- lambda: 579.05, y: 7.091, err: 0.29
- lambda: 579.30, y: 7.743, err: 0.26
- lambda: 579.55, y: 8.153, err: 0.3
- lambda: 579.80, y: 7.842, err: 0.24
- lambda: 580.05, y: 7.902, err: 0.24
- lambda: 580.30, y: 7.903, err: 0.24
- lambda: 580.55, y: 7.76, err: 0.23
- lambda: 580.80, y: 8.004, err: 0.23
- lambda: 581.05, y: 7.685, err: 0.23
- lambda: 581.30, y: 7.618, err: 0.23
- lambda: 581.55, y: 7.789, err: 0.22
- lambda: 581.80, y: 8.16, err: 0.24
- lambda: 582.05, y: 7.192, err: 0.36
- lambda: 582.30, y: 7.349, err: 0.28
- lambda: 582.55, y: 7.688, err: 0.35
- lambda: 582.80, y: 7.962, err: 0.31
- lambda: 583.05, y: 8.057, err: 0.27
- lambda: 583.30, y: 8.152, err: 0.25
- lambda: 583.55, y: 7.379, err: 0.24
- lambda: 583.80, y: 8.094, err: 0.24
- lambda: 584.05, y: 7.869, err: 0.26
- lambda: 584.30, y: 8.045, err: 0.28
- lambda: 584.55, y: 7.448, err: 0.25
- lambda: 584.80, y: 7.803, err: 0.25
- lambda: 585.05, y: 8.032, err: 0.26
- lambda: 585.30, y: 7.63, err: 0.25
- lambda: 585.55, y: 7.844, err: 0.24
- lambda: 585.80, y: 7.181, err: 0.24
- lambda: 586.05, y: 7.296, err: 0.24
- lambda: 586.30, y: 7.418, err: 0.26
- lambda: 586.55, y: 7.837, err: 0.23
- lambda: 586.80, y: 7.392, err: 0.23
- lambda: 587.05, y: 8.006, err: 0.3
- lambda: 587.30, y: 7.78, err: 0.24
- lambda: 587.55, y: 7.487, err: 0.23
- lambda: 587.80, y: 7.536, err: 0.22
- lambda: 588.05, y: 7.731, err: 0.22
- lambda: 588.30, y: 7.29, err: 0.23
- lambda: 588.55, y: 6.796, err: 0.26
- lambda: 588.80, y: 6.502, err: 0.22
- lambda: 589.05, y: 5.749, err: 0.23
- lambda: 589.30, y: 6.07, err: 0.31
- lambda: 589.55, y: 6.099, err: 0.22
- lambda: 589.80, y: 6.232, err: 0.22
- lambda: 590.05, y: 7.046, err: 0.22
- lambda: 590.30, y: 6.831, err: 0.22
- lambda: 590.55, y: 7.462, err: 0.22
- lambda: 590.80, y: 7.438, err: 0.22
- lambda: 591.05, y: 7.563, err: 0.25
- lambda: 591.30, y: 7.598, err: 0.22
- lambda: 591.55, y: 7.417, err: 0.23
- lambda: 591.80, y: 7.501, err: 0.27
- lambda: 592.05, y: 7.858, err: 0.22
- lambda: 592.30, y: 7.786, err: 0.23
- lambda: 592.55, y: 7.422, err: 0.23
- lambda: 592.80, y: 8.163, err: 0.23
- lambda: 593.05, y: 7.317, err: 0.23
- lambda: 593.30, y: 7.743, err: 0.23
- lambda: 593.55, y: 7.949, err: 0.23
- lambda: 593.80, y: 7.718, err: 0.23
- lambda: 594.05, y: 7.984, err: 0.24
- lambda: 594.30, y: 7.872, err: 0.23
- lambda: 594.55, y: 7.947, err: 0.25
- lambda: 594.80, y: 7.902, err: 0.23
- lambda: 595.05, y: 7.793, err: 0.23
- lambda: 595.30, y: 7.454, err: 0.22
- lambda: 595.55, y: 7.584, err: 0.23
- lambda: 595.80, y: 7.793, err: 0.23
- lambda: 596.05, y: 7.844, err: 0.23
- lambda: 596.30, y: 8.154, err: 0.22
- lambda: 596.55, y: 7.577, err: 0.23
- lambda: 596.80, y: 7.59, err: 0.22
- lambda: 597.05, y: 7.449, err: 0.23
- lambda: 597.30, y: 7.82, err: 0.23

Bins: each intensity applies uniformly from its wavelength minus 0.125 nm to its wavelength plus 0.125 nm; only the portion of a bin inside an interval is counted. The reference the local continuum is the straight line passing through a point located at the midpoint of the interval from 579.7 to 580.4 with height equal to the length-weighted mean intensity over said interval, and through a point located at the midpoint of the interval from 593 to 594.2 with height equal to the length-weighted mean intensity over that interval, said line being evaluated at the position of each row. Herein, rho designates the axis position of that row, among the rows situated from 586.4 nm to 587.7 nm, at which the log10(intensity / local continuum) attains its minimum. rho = 586.80 nm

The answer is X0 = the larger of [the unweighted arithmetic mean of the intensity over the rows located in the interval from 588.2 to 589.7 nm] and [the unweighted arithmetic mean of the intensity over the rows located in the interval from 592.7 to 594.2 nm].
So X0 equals 7.81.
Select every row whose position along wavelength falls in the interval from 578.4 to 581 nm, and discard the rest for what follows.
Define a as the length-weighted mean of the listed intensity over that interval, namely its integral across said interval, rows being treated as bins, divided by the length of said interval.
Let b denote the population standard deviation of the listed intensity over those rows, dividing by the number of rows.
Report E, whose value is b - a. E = -7.36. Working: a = 7.70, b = 0.33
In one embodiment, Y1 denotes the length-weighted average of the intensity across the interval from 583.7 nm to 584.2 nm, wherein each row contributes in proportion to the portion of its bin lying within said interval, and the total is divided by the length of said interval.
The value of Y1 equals 8.0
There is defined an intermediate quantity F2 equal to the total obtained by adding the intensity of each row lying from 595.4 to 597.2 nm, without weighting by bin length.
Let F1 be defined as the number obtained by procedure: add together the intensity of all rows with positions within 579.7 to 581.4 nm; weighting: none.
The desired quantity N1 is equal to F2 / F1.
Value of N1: 0.99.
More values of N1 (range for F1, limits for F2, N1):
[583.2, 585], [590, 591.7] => 0.94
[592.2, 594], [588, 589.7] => 0.85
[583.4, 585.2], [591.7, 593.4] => 0.98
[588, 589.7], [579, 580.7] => 1.18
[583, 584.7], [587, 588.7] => 0.96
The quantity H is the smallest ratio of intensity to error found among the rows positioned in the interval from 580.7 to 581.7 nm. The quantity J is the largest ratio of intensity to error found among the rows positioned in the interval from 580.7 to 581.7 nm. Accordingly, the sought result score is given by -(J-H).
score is -2.3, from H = 33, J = 35.4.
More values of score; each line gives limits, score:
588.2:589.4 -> -12.1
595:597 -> -4.1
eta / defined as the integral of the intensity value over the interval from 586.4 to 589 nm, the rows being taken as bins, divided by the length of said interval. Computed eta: 7.39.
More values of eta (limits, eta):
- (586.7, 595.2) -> 7.38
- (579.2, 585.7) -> 7.81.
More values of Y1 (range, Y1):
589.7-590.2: 6.7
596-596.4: 8.0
